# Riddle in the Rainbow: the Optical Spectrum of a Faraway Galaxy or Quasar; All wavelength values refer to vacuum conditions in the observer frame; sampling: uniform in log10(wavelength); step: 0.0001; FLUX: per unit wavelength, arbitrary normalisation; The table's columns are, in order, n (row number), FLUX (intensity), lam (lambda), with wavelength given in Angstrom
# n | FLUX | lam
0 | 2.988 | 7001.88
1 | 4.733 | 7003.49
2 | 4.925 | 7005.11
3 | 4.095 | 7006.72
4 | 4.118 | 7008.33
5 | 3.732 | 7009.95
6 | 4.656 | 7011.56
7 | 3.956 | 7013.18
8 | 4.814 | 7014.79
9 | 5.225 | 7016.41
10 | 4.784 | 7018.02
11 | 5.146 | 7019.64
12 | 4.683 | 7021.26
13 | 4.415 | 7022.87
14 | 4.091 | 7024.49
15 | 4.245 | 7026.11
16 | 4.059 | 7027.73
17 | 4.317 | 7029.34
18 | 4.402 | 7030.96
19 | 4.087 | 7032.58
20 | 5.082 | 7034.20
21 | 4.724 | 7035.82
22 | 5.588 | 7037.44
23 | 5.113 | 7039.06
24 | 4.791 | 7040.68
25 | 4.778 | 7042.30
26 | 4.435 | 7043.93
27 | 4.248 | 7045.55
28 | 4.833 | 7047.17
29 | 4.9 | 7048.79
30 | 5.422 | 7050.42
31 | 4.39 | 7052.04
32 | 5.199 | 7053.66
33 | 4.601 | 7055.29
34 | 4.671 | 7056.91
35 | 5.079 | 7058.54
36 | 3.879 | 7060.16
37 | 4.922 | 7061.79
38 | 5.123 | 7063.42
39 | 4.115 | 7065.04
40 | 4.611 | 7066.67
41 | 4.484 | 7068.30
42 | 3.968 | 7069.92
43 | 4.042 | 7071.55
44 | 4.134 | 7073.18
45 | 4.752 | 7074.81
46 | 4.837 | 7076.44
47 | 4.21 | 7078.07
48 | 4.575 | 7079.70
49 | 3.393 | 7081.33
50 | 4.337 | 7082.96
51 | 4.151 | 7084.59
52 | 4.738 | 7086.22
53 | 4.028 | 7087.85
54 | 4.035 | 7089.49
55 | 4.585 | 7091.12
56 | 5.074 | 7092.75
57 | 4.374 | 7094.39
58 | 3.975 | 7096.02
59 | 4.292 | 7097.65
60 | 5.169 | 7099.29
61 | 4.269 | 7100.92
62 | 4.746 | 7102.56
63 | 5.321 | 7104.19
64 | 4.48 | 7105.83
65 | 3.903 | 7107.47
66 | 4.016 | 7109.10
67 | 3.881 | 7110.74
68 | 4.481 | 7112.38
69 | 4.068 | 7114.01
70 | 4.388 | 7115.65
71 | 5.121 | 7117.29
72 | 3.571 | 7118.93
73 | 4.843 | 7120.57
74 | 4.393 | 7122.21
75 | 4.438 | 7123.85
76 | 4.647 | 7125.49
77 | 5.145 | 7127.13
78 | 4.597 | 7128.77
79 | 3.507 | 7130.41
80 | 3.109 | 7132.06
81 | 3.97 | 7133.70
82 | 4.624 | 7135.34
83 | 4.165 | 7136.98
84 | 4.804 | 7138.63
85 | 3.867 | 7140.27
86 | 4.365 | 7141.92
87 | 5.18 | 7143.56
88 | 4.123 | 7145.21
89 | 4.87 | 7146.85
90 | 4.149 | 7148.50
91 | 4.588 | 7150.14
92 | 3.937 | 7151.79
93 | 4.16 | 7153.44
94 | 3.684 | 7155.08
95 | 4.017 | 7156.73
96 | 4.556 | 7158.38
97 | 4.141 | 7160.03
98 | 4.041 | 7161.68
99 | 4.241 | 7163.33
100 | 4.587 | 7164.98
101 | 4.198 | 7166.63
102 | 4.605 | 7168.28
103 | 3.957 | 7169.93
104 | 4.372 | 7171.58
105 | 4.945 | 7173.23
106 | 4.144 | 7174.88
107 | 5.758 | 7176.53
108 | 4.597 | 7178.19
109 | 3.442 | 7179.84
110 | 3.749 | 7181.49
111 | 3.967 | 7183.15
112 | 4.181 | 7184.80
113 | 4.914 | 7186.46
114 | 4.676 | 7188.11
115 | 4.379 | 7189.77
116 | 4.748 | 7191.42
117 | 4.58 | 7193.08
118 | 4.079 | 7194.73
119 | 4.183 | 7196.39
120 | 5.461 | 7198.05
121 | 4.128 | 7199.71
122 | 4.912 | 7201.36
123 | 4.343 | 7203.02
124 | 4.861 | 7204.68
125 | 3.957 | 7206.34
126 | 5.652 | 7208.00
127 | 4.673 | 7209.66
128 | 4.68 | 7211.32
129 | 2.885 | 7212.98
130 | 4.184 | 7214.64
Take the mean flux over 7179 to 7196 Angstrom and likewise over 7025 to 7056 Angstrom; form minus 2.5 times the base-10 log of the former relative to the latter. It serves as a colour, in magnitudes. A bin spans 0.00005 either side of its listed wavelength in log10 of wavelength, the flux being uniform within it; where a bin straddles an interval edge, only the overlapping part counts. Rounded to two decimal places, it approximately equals 0.10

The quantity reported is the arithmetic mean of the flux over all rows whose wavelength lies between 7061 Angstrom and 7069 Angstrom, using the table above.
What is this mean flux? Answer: 4.65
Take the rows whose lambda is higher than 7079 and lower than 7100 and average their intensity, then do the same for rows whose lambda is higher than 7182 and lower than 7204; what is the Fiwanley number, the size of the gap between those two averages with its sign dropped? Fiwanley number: 0.14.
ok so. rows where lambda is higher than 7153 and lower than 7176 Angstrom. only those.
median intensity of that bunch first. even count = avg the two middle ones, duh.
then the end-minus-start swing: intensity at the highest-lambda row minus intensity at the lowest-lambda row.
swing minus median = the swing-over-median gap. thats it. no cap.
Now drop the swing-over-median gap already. -4.2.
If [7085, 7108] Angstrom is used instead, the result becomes -5.3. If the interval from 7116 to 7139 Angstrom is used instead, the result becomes -4.8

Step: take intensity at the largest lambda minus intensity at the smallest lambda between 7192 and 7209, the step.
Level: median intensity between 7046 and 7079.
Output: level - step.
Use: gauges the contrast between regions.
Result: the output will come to 3.6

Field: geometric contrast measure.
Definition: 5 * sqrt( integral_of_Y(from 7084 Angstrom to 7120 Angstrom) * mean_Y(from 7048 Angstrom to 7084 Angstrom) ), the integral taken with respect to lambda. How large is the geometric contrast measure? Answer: 134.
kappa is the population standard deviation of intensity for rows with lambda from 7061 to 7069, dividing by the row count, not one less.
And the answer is 0.350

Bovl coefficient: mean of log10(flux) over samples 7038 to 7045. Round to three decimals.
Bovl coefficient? 0.679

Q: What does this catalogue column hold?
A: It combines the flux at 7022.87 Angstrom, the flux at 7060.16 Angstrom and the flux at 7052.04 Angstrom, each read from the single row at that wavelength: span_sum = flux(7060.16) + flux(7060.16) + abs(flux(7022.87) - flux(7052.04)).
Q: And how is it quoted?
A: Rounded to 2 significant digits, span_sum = 7.8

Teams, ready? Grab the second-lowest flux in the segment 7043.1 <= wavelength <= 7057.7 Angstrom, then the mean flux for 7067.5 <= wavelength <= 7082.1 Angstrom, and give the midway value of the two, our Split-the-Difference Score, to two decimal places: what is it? 4.33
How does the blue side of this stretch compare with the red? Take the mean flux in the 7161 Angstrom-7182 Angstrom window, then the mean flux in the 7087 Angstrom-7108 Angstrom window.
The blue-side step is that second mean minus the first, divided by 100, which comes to 0.0012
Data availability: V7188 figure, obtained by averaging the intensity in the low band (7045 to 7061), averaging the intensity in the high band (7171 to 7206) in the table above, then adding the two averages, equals 9.22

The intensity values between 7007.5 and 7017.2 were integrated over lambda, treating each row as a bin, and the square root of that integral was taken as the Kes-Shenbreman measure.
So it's 6.54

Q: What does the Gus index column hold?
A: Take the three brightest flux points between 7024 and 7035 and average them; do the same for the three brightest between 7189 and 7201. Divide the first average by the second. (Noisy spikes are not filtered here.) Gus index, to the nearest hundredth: 0.93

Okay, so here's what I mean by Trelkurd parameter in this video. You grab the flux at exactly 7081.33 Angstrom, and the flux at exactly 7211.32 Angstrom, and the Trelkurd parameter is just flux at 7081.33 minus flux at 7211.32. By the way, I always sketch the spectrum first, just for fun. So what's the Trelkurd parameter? -1.3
